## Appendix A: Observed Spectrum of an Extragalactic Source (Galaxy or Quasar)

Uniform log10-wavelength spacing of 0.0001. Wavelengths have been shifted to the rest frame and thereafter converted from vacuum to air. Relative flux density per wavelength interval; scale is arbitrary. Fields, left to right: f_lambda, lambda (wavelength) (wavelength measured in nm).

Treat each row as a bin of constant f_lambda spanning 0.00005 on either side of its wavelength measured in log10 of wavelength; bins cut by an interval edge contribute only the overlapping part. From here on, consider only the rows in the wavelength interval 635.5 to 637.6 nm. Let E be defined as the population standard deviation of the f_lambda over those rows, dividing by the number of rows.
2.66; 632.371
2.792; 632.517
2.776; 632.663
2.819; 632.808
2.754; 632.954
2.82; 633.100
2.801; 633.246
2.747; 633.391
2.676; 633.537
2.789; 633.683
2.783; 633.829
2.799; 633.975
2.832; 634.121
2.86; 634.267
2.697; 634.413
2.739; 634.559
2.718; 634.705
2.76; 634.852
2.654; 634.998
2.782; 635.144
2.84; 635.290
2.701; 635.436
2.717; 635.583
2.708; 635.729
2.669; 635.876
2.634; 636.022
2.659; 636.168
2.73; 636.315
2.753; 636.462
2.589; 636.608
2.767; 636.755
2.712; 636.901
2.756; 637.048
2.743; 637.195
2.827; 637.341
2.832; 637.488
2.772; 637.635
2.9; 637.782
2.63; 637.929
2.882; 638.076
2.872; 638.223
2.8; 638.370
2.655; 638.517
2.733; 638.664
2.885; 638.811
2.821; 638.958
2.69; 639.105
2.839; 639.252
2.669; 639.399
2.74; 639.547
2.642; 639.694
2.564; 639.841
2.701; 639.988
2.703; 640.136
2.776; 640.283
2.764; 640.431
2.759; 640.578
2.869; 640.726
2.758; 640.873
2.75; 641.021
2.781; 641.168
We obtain 0.066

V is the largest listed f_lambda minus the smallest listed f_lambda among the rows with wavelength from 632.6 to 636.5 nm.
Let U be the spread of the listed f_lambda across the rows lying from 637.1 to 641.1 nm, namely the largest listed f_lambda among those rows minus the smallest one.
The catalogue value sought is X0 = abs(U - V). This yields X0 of 0.110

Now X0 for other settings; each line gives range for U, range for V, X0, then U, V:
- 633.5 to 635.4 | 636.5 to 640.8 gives 0.130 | 0.206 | 0.34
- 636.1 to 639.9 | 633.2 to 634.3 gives 0.152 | 0.336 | 0.18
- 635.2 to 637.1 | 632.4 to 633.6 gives 0.107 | 0.251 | 0.14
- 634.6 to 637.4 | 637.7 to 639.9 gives 0.085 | 0.251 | 0.34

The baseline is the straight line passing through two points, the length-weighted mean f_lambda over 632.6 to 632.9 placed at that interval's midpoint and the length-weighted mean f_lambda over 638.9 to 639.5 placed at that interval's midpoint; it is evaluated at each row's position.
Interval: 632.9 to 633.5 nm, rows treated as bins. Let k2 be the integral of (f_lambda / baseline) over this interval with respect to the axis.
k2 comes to 0.596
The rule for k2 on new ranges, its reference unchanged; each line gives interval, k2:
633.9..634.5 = 0.602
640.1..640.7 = 0.604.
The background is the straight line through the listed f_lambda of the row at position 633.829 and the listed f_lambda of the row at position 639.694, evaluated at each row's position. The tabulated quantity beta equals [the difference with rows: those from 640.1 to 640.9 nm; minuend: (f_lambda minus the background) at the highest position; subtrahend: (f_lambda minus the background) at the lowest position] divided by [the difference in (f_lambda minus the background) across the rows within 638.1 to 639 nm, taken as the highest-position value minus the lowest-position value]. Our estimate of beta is -2.2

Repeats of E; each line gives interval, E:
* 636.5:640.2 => 0.093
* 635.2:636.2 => 0.062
